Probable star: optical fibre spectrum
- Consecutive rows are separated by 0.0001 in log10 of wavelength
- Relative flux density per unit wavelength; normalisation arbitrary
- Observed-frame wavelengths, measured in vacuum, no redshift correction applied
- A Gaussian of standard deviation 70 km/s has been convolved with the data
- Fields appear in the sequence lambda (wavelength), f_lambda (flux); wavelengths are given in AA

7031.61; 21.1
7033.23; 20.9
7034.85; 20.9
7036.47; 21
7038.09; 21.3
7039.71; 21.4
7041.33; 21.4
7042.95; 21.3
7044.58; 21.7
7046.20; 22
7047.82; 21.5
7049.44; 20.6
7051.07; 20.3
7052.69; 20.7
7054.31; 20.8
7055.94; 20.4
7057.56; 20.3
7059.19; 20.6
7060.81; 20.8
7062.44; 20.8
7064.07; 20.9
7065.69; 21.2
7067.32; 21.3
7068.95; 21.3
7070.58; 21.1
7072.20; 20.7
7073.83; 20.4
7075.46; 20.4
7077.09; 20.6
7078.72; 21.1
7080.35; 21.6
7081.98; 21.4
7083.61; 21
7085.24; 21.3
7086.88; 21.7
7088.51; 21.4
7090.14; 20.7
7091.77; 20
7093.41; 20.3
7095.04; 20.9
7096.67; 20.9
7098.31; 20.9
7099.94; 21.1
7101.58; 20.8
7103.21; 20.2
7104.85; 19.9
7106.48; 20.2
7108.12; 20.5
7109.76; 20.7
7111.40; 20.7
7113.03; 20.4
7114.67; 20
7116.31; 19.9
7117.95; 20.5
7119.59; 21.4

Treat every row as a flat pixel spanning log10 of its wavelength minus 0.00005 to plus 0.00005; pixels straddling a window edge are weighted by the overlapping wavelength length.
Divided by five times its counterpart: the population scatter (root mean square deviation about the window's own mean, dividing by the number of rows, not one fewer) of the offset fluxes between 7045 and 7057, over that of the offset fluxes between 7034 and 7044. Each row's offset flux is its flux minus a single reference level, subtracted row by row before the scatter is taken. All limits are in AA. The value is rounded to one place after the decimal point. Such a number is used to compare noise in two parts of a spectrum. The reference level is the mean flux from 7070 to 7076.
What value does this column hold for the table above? 0.6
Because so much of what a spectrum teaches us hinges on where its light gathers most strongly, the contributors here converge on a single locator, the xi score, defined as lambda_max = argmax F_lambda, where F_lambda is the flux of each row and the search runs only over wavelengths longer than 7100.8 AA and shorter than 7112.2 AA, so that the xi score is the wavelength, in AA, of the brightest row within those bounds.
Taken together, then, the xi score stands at 7101.58 AA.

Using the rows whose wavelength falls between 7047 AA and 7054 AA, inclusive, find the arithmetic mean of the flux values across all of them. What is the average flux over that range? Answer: 20.8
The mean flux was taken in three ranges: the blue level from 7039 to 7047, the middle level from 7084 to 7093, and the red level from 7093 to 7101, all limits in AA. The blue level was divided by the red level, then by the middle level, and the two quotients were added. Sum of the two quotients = 2.06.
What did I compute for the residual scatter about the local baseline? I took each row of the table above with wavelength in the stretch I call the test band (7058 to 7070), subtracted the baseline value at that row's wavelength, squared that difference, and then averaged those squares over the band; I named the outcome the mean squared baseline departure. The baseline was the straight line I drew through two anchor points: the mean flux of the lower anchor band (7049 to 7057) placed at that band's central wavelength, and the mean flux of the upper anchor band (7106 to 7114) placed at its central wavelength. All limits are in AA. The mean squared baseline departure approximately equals 0.26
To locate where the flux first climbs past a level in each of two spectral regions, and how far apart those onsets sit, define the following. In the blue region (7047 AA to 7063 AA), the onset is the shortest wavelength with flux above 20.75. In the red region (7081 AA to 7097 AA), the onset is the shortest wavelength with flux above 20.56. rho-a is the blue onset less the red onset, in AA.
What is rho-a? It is -34.2 AA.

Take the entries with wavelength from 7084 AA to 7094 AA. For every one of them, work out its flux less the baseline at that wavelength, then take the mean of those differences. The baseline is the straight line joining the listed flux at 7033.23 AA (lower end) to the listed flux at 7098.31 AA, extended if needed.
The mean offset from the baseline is 0.0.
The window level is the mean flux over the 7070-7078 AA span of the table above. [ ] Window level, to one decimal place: 20.6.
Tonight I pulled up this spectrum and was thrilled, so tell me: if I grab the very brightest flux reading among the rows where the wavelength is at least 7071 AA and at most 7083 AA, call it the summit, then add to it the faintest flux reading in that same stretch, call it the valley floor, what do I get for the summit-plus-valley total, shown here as 42.00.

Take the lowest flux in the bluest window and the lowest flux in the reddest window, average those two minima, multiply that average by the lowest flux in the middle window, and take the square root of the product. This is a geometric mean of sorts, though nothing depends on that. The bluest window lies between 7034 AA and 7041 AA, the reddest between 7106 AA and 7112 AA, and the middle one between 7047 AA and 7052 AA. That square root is 20.4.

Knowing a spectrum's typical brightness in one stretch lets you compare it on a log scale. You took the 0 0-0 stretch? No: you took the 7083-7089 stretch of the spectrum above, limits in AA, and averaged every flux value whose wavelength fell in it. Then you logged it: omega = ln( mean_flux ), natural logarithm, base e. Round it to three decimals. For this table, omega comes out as 3.061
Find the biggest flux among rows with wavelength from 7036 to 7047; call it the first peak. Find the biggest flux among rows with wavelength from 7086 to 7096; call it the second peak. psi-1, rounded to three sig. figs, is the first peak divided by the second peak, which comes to 1.01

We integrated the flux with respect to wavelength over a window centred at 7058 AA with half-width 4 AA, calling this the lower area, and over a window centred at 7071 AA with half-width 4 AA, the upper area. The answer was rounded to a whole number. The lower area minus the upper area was -3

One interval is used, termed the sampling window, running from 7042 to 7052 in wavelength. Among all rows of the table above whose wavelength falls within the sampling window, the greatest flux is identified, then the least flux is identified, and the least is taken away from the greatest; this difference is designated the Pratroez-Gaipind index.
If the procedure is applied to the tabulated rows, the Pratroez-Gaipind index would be 1.70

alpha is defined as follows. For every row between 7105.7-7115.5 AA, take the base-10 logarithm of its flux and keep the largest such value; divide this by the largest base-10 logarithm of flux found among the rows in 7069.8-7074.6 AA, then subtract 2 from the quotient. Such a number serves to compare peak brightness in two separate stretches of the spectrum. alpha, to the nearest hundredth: -1.01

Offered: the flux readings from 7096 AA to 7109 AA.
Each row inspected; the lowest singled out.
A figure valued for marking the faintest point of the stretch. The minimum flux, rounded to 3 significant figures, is 19.9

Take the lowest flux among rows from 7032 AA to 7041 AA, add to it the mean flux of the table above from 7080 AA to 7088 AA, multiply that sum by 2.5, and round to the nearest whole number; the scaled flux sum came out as 106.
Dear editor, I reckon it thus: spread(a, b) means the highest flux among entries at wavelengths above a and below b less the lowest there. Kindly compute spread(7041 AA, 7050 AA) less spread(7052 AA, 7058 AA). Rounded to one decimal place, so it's 0.9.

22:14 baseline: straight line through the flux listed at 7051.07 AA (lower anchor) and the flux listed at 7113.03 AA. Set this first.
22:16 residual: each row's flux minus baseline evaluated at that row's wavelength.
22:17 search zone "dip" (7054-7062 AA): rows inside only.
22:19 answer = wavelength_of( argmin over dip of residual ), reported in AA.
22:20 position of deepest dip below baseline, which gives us 7057.56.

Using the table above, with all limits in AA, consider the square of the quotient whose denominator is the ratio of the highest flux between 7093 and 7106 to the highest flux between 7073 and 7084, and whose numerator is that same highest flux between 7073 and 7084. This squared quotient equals 489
